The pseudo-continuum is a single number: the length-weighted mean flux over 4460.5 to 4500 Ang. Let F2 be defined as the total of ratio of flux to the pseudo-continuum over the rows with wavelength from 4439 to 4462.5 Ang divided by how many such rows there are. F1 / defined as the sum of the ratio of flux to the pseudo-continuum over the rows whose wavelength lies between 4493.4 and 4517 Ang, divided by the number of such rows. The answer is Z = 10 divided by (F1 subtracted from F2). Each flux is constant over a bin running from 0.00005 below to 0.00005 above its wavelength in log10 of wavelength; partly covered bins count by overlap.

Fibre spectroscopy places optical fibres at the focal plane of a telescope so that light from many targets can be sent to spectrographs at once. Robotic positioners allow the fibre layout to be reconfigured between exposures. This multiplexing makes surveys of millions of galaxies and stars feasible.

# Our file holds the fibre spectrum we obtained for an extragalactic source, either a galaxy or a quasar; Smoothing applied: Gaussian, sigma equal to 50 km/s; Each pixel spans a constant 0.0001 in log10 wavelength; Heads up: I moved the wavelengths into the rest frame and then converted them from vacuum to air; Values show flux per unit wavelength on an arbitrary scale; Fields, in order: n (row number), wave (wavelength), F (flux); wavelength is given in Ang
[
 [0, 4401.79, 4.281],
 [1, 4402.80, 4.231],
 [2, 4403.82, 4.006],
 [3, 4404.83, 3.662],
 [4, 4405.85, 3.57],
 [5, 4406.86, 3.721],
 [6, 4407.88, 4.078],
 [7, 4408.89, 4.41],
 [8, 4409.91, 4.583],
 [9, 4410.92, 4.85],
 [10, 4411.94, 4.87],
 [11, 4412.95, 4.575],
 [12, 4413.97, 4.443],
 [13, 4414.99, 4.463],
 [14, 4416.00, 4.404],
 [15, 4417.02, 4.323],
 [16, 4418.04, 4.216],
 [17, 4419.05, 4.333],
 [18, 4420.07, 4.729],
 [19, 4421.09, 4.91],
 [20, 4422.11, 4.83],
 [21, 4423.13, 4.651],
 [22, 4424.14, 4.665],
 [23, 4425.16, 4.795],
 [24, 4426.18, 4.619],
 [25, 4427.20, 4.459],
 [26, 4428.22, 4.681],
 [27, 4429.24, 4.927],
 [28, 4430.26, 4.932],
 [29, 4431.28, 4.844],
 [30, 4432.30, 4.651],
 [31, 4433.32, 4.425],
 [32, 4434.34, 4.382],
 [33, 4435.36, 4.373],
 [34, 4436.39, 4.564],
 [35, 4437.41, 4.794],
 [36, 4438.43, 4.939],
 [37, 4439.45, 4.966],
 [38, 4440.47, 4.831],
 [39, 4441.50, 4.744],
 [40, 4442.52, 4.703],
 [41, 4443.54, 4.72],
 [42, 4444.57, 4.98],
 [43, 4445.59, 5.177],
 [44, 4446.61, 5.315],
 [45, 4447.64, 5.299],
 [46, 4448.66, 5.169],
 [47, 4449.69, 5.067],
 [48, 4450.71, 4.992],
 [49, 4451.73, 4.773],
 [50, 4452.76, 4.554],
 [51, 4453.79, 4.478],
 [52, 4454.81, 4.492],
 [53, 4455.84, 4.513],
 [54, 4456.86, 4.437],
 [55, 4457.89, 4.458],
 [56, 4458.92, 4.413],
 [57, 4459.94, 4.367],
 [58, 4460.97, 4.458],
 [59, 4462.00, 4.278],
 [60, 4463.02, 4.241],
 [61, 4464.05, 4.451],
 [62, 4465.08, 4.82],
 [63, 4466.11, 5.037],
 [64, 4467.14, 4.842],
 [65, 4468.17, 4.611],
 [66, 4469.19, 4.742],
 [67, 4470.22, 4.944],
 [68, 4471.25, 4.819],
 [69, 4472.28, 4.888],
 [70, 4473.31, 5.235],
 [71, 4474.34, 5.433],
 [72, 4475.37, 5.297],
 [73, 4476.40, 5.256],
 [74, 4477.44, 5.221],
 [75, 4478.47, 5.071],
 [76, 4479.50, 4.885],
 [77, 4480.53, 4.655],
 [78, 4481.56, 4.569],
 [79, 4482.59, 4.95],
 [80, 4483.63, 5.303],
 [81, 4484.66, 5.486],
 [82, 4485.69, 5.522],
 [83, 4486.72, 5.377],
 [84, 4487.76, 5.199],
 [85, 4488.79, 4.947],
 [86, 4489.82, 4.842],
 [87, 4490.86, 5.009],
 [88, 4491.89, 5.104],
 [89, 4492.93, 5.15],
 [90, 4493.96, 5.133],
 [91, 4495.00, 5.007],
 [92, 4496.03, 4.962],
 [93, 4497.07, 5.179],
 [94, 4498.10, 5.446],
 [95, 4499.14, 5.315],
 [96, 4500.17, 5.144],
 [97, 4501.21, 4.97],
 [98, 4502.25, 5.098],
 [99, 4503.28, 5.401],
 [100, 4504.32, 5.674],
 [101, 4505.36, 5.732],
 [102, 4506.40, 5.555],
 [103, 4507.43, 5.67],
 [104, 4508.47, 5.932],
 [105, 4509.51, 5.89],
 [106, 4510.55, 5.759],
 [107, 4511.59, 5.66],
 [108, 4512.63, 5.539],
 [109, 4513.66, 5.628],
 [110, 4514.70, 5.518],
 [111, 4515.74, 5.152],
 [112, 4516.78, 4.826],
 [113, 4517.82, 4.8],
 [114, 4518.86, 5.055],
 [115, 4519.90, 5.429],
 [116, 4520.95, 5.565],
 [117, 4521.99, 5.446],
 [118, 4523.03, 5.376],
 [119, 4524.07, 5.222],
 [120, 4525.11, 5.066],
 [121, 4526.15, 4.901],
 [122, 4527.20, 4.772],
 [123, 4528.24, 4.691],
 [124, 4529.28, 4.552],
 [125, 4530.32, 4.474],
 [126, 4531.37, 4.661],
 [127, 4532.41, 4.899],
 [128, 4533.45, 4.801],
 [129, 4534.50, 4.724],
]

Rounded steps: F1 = 1.08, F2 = 0.95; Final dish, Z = -77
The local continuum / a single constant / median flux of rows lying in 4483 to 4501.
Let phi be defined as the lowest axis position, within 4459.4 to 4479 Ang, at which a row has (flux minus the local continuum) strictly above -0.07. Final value 4473.31 Ang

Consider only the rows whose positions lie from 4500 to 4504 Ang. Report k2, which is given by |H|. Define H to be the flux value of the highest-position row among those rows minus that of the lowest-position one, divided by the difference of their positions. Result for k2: 0.08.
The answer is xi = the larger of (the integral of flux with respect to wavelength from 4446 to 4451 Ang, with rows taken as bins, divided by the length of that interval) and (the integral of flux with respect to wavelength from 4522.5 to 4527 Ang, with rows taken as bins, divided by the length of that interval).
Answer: 5.18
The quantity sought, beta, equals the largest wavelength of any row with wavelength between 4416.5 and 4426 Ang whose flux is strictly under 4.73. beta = 4424.14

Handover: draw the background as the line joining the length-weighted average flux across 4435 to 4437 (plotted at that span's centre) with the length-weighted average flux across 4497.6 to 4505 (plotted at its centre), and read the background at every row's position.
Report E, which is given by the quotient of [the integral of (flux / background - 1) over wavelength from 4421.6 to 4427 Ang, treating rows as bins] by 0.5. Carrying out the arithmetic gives 0.9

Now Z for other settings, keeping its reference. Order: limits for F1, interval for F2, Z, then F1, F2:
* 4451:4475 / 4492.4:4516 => 67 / 0.93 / 1.08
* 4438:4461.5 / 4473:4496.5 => 148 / 0.96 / 1.02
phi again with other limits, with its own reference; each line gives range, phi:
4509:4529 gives 4509.51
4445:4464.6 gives 4445.59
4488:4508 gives 4491.89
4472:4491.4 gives 4473.31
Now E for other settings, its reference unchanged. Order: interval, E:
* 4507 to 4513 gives 0.8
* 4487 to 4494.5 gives -0.3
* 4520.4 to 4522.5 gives 0.0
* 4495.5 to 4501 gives -0.1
